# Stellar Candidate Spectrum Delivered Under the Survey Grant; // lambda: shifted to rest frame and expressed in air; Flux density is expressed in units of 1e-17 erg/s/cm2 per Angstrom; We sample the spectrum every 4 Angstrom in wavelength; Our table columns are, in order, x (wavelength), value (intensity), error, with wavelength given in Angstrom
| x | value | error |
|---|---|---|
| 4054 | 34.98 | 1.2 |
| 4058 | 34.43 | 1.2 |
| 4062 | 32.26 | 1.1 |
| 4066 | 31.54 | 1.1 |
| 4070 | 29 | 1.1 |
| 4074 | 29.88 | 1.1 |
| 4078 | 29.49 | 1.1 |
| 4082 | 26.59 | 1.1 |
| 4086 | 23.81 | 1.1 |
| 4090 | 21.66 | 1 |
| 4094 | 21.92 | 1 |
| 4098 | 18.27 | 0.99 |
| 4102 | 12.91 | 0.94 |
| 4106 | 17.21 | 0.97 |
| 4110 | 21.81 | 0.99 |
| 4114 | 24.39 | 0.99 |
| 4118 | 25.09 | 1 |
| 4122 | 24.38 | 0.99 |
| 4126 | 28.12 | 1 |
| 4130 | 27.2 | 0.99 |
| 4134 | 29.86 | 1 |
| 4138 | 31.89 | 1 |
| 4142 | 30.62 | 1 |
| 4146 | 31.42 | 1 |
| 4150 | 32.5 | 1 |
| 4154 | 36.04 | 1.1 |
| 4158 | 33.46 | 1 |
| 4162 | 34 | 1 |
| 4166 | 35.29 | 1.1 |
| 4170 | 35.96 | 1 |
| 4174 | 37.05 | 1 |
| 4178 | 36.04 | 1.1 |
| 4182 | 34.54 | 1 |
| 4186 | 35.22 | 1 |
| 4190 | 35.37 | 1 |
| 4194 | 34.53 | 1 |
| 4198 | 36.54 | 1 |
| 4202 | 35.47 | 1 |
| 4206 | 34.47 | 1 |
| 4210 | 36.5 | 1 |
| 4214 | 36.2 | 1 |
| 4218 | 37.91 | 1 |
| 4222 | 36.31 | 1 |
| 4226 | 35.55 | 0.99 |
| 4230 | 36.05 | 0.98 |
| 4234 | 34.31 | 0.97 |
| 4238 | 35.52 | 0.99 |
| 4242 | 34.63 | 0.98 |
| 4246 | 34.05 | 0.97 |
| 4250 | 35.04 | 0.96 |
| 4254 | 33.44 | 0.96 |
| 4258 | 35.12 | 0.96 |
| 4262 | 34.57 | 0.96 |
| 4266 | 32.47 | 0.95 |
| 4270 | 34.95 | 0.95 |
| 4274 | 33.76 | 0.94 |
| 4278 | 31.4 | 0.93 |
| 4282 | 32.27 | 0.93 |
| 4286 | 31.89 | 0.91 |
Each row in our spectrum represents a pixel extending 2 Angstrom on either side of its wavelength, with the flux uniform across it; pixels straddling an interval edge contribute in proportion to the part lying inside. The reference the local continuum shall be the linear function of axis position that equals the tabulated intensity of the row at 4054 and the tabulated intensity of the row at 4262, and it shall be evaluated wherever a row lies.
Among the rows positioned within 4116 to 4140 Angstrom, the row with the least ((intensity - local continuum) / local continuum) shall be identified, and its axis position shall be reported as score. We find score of 4122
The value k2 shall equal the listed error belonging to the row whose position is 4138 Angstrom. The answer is 1.000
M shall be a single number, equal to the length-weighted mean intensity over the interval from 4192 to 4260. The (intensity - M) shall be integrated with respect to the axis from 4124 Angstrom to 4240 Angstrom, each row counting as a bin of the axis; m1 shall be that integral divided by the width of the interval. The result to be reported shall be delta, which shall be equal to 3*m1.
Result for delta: -3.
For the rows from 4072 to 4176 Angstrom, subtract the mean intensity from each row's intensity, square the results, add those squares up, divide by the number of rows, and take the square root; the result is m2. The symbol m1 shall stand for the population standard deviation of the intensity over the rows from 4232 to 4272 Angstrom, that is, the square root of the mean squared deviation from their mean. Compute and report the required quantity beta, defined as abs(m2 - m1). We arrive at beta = 5.3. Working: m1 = 0.9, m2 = 6.2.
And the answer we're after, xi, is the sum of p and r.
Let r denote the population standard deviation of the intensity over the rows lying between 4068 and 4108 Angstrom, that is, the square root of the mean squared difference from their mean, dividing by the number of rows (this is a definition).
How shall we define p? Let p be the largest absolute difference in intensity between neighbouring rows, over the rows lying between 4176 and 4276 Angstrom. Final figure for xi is 8.0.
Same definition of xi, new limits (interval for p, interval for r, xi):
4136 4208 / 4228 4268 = 4.5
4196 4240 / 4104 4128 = 5.4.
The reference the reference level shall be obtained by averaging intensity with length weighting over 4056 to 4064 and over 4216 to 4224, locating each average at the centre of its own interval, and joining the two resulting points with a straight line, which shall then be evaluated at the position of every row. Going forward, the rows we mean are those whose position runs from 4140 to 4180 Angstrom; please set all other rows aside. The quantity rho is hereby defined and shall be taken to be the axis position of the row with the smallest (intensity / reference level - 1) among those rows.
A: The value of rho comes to 4142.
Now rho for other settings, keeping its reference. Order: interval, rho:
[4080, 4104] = 4102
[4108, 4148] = 4110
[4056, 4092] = 4090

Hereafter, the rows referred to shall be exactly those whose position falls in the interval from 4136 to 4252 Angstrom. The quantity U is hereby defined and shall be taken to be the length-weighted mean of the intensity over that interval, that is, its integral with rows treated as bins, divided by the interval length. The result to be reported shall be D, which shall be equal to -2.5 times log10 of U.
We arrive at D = -3.86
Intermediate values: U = 34.9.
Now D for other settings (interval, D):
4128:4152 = -3.71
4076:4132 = -3.41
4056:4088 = -3.68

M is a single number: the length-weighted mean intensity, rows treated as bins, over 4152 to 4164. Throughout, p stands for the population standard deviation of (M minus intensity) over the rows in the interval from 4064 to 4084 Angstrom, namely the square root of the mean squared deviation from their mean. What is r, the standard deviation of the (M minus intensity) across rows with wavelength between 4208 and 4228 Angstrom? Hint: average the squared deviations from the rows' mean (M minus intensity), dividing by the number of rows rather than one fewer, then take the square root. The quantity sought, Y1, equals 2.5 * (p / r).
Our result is 5.2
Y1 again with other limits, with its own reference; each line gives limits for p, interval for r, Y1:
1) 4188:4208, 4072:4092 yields 0.6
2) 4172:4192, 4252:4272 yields 2.1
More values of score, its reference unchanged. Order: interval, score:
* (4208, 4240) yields 4234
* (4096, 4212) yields 4102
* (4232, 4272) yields 4266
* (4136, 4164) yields 4142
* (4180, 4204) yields 4182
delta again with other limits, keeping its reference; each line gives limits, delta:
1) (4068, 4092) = -26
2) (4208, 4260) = 0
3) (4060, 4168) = -24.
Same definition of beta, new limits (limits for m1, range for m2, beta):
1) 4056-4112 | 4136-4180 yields 4.1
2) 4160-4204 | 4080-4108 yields 3.4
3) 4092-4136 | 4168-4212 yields 4.0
